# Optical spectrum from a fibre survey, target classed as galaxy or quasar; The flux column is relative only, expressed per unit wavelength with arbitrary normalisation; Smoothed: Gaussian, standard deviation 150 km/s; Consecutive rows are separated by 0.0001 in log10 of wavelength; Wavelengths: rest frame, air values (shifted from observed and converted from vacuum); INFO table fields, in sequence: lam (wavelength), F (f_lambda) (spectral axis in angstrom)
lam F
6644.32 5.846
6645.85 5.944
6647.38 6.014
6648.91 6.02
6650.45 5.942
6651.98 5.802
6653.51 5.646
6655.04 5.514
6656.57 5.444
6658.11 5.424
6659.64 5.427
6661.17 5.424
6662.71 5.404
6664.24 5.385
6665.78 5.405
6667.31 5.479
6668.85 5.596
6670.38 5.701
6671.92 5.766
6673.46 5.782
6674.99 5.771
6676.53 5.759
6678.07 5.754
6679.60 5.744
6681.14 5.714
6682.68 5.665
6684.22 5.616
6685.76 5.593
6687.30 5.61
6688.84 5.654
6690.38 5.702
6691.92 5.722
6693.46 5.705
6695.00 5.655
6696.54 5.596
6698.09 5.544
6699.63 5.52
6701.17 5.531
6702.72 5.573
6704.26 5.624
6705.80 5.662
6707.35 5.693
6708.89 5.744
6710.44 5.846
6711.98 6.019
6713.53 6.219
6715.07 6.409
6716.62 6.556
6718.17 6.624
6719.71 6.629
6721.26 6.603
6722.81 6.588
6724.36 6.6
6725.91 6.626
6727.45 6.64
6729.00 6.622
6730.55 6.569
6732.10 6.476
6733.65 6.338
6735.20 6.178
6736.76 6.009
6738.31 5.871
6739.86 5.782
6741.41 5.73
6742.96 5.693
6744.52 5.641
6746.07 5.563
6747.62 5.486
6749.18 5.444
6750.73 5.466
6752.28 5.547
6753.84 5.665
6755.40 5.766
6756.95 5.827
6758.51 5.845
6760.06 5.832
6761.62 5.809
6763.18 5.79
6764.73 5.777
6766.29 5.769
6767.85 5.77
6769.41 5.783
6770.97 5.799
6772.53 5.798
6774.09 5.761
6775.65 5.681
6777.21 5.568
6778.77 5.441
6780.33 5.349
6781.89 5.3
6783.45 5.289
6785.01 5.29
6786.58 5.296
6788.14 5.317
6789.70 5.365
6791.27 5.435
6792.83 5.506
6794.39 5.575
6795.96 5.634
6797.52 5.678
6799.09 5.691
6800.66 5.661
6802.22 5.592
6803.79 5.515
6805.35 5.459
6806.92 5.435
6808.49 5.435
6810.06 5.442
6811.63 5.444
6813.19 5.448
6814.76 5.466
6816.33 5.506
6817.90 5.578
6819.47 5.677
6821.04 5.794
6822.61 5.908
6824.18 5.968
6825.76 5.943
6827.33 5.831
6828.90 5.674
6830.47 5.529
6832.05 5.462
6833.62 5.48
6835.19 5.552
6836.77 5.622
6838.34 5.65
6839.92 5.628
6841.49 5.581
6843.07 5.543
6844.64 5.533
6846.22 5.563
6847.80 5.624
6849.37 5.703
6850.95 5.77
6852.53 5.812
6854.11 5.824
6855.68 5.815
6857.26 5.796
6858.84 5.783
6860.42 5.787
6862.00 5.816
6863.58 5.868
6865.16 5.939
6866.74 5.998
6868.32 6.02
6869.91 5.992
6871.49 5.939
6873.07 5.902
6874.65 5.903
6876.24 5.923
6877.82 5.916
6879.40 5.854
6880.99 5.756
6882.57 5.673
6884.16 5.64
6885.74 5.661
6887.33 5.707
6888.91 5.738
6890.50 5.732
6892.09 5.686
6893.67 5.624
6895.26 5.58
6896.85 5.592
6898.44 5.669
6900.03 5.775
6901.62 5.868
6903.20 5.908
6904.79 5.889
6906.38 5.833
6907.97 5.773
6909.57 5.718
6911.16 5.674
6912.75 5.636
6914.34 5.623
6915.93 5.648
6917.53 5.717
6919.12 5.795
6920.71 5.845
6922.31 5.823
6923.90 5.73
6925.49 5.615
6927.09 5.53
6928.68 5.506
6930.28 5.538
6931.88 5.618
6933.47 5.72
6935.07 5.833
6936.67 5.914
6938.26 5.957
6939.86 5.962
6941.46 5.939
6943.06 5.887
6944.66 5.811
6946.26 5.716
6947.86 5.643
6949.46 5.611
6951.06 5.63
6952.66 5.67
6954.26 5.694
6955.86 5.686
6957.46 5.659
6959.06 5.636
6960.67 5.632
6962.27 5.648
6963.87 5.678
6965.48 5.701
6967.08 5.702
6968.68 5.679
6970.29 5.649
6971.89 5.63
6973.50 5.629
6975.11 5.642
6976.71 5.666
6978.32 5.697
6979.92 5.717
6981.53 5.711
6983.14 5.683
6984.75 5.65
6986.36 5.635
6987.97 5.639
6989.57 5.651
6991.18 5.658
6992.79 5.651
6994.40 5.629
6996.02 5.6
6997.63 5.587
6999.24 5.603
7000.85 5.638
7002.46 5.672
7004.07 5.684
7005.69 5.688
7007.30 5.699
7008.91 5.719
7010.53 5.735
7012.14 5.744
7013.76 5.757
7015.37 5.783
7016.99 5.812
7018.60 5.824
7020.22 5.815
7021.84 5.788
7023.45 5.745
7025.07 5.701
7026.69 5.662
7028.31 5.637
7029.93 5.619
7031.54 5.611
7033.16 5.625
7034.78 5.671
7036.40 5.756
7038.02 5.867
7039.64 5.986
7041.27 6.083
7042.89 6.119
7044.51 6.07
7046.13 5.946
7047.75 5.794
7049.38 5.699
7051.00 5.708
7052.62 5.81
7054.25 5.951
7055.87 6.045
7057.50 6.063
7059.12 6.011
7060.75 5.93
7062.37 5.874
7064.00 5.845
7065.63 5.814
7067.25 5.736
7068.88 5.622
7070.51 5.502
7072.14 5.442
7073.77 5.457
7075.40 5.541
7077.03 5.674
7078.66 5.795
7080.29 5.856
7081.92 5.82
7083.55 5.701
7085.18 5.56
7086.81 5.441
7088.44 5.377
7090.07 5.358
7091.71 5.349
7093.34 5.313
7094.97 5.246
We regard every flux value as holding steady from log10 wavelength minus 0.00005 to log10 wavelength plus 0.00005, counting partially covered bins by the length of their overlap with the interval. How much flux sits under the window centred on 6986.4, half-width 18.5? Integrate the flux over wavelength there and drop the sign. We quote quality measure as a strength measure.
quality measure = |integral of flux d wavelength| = 209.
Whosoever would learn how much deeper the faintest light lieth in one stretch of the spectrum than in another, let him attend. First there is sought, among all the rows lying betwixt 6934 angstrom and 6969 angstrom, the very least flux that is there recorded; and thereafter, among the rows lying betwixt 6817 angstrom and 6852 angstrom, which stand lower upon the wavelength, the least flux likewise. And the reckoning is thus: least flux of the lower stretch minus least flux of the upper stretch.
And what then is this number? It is -0.15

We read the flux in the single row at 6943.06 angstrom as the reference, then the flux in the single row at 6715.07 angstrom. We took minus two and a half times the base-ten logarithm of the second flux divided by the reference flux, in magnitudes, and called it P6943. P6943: -0.09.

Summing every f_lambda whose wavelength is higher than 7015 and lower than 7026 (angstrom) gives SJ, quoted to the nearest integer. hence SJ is 40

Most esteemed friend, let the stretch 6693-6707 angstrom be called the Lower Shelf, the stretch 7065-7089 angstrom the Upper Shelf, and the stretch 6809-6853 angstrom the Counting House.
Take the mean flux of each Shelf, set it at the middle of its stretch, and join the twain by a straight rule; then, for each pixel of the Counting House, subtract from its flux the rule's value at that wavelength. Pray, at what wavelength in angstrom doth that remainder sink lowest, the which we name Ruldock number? 6810.06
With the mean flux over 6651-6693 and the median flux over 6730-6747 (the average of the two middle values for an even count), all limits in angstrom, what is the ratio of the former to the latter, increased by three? 3.96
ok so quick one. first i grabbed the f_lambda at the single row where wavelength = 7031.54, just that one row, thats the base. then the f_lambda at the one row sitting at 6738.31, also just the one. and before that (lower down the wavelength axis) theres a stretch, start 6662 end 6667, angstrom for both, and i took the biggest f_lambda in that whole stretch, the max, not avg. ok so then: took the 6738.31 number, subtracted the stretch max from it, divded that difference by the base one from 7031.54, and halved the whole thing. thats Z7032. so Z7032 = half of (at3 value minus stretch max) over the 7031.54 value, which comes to 0.042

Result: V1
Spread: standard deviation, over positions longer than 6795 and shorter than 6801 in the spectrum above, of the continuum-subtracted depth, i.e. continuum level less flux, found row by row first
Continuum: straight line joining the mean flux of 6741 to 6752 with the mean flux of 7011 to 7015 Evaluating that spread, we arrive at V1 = 0.02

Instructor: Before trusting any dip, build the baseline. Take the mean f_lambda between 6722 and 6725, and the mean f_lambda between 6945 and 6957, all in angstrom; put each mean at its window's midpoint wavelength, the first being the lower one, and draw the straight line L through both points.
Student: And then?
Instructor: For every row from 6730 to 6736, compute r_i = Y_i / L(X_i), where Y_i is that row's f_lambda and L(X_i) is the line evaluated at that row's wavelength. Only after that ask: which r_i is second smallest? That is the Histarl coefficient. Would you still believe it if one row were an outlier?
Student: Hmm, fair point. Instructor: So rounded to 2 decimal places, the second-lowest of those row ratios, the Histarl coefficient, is 0.97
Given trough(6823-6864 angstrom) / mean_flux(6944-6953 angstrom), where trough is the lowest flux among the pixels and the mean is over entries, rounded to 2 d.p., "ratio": 0.96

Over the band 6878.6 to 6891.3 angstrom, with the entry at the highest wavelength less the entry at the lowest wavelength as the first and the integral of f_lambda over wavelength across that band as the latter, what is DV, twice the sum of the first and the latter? 145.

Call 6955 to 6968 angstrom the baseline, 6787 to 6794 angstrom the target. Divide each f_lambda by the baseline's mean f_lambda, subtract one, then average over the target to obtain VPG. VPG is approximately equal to -0.046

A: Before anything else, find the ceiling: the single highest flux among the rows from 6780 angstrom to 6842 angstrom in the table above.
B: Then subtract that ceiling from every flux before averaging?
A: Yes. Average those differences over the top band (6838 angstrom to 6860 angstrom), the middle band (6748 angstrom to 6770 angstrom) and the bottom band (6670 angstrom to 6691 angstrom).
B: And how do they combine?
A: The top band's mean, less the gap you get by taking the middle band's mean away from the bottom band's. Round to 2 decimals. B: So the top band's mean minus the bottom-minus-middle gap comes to -0.26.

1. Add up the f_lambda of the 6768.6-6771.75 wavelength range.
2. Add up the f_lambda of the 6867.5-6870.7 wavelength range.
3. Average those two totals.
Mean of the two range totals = 11.8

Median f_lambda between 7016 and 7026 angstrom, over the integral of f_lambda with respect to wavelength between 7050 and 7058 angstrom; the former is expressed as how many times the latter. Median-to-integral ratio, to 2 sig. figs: 0.12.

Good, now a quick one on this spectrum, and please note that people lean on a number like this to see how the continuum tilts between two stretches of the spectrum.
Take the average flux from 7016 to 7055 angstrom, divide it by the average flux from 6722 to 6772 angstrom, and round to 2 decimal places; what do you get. 0.98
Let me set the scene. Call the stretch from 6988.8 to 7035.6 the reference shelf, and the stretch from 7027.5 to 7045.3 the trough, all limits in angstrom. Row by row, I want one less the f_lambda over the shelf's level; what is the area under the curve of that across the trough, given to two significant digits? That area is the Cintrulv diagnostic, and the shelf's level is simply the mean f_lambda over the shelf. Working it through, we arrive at -0.41 angstrom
